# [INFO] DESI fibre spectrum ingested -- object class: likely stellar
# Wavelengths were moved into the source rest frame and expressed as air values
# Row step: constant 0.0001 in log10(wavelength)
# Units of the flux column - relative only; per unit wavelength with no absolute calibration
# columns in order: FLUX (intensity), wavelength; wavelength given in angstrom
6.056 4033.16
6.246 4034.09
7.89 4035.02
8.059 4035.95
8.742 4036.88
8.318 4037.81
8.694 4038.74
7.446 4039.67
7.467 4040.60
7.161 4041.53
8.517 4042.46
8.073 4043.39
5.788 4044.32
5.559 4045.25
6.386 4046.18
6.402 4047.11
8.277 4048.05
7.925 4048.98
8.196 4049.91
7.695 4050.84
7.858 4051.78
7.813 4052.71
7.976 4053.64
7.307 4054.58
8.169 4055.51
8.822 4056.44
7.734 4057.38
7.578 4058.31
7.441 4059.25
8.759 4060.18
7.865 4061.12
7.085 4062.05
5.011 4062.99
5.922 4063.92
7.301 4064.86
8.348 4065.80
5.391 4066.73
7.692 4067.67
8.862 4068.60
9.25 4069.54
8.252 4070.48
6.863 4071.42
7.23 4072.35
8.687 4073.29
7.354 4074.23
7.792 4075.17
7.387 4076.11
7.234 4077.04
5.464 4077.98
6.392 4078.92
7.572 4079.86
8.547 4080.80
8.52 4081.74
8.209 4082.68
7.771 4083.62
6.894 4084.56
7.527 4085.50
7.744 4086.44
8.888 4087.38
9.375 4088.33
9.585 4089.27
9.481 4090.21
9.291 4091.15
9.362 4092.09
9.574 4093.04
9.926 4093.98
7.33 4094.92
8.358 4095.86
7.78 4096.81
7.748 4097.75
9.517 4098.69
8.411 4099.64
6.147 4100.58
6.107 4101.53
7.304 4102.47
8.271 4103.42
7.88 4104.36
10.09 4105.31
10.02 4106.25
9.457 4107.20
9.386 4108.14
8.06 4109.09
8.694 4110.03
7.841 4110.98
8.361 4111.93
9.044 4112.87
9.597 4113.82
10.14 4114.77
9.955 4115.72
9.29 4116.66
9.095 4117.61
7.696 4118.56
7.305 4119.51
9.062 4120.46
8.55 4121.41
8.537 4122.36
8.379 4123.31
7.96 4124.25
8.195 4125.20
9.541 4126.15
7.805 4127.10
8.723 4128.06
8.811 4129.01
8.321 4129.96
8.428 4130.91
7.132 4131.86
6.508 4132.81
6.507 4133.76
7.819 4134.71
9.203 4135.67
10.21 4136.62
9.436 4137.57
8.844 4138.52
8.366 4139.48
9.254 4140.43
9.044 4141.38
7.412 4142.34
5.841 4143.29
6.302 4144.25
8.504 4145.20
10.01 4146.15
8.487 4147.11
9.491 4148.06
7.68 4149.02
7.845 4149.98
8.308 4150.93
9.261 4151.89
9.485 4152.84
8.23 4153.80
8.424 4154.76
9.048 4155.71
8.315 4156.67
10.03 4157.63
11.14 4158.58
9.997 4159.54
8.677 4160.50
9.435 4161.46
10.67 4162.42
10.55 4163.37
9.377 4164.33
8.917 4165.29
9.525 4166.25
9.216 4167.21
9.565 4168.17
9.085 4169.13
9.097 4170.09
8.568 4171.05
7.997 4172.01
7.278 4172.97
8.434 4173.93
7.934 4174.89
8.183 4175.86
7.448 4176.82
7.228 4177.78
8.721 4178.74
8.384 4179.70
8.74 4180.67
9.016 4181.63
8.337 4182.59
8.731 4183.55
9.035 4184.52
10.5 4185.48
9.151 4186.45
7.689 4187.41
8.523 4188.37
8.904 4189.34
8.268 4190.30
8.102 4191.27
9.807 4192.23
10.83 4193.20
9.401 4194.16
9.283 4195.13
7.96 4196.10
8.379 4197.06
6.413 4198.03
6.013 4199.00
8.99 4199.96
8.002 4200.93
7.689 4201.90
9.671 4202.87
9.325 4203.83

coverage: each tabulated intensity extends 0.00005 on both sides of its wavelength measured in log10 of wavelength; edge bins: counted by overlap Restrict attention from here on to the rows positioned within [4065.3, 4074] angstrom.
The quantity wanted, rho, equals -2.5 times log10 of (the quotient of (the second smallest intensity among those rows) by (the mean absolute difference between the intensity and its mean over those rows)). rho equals -2.17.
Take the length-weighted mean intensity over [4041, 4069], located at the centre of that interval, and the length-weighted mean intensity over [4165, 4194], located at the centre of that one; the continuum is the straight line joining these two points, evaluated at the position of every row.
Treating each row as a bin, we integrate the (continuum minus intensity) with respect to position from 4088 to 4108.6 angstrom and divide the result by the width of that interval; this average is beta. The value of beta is -0.8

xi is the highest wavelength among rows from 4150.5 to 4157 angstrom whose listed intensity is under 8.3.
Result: 4153.80 angstrom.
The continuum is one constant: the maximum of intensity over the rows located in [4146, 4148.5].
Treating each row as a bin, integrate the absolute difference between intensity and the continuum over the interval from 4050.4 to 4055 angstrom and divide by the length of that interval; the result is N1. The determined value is 2.3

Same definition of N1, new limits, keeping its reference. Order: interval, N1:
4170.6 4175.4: 2.0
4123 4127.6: 1.6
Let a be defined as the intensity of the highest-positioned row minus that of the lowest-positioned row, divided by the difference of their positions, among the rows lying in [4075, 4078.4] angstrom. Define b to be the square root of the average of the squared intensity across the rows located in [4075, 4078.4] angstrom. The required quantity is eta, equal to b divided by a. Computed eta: -8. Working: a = -0.8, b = 7.0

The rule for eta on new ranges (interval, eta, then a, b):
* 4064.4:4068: 52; 0.1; 7.3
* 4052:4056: 62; 0.1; 7.8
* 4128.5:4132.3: -14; -0.6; 8.2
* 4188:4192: -58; -0.1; 8.5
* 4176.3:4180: 25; 0.3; 8.0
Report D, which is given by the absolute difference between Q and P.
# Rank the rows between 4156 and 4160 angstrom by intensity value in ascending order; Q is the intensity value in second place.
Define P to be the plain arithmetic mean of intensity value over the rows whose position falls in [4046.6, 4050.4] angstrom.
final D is 2.3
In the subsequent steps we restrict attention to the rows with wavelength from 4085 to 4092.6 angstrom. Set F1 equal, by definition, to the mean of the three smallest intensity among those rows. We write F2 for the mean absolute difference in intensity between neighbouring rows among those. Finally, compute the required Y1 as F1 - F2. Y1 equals 7.7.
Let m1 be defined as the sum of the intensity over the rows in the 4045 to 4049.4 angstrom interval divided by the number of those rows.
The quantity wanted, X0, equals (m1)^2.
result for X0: 48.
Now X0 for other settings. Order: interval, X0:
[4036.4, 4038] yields 73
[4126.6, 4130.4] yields 71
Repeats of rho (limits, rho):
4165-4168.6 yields -3.96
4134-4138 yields -2.84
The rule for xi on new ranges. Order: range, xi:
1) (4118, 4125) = 4124.25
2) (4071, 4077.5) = 4077.04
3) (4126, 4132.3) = 4131.86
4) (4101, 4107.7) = 4104.36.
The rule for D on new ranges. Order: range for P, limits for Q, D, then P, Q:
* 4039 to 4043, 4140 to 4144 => 0.2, 7.6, 7.412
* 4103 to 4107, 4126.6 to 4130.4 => 0.7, 9.1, 8.321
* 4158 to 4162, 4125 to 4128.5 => 1.6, 9.8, 8.195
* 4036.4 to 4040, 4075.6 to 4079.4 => 1.9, 8.3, 6.392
